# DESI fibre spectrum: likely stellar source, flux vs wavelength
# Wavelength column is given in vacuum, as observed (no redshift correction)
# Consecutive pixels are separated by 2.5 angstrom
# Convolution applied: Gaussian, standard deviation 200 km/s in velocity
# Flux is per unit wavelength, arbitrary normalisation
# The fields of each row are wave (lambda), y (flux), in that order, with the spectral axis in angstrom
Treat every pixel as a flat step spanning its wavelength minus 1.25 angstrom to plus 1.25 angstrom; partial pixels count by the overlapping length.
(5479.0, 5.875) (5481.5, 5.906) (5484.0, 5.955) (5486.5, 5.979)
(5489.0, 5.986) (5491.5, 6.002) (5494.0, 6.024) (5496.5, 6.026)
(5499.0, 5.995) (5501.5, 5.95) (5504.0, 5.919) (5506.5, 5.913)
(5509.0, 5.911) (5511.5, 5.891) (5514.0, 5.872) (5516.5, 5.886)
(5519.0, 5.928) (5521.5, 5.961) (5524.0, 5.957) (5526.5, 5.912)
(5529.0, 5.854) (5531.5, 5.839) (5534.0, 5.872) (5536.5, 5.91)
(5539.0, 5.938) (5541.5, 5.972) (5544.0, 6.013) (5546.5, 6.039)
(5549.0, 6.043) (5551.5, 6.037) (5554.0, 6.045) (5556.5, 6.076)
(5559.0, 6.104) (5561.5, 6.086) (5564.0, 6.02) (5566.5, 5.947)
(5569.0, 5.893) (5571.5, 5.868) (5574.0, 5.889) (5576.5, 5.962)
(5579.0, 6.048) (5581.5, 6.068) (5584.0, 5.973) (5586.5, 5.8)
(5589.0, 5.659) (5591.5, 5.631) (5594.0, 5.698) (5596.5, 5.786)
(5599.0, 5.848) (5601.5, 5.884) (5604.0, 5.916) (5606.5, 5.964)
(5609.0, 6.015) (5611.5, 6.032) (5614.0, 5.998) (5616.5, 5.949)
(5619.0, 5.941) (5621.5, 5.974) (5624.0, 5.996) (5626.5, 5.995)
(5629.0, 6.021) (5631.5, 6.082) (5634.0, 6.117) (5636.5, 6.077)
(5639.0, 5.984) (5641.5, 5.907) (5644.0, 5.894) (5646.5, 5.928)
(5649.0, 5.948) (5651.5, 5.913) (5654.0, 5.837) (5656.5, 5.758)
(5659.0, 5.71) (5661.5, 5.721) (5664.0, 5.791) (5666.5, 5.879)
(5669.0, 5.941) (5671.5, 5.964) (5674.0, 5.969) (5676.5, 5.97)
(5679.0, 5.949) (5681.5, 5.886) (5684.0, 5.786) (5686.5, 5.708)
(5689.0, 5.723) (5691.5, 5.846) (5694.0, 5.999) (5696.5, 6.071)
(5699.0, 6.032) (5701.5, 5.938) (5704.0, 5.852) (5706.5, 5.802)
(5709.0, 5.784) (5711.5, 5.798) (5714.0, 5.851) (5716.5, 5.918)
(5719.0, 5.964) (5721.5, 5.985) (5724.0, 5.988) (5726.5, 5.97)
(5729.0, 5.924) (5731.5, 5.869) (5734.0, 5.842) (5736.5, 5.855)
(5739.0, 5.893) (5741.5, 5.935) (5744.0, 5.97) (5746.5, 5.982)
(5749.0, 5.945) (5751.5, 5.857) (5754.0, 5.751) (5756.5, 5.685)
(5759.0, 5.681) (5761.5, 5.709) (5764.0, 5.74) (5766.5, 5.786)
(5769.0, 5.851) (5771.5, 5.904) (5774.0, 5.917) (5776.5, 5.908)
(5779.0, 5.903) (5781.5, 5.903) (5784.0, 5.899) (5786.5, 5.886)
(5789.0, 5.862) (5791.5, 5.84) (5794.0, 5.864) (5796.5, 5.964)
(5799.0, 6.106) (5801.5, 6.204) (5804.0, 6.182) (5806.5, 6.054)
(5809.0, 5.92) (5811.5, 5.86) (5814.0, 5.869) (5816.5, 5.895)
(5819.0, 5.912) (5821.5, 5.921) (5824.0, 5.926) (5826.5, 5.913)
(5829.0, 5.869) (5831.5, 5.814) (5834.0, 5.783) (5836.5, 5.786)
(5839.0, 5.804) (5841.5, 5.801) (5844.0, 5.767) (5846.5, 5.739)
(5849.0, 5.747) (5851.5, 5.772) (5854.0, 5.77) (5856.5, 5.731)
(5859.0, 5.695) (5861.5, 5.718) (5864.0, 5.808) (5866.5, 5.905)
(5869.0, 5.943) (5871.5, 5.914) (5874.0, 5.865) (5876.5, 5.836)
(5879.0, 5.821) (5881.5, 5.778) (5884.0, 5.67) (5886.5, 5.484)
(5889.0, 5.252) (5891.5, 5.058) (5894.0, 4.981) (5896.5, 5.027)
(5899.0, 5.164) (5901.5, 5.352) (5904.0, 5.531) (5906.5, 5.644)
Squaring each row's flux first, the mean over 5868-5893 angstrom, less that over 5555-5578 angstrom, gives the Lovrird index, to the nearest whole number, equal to -4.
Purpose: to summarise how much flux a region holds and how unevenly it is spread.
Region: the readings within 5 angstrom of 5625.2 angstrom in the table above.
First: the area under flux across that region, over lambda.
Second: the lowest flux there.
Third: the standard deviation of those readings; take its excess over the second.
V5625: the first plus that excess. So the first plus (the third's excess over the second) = 54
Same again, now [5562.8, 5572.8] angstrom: 54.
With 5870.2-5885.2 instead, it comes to 82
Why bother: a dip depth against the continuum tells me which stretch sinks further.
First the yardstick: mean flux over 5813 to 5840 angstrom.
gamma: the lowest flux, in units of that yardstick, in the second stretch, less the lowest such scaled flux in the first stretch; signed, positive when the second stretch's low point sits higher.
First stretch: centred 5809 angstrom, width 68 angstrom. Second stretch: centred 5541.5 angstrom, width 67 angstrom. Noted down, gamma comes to 0.010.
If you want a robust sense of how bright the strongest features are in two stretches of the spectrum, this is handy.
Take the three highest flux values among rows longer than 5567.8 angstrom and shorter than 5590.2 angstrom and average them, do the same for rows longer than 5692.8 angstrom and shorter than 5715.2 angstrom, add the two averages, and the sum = 12.06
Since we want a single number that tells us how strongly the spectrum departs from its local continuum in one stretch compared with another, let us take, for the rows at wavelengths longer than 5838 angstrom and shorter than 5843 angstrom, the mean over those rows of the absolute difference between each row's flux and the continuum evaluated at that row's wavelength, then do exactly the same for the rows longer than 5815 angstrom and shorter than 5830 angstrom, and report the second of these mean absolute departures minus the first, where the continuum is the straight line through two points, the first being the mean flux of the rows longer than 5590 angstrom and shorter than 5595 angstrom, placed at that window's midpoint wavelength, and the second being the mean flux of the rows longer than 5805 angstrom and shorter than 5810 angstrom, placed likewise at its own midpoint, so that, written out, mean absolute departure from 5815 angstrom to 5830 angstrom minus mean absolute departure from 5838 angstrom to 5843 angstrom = -0.13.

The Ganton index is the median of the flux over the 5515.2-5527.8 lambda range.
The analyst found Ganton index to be 5.93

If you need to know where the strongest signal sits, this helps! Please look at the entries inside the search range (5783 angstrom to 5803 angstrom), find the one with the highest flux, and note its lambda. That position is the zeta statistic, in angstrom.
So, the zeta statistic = 5801.5 angstrom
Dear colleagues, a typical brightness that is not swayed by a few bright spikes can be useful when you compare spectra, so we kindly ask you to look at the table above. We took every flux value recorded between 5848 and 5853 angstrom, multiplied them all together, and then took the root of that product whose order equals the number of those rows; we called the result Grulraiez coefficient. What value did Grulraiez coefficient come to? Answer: 5.76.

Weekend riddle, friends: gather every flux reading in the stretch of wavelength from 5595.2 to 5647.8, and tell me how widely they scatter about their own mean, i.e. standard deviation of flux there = 0.08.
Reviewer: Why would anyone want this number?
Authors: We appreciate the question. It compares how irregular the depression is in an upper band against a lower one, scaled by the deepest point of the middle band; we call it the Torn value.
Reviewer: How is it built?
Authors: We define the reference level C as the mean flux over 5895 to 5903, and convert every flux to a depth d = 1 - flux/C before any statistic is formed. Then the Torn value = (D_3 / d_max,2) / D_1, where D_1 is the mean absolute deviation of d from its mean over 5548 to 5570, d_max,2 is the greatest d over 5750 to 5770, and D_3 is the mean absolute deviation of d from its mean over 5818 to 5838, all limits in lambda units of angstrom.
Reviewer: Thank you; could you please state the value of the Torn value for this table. -11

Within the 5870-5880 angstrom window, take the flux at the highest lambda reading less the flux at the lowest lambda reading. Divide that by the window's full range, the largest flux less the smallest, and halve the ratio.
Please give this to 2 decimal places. -0.50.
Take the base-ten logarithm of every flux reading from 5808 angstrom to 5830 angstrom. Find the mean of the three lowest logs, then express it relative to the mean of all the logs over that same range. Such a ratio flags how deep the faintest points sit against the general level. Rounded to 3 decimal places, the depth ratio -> 0.997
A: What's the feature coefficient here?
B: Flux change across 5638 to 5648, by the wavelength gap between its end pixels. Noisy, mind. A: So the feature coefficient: -0.01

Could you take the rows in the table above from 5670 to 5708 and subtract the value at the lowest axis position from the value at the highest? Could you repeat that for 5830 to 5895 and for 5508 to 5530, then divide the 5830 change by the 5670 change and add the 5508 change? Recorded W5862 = 5.1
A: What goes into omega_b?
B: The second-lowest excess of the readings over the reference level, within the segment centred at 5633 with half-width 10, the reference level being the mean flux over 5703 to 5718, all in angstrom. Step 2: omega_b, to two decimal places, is 0.15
